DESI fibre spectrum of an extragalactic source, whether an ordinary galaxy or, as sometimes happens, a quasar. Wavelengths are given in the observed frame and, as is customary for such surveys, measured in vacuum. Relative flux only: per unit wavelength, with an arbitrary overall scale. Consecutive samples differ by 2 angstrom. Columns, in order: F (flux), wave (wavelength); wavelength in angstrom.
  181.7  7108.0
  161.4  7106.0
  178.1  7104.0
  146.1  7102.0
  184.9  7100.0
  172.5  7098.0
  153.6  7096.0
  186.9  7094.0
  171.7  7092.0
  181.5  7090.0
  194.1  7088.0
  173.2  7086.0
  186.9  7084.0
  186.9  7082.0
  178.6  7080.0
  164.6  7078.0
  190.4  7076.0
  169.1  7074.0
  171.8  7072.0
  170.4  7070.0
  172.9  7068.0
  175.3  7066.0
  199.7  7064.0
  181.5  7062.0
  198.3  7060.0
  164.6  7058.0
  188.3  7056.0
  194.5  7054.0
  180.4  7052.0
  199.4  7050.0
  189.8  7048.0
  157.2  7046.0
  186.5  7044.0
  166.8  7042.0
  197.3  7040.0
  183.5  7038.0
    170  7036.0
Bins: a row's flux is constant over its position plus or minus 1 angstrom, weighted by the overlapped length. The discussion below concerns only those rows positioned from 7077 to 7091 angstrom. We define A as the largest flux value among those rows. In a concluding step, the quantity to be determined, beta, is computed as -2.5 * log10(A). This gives -5.72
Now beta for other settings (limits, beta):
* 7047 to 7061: -5.75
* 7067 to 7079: -5.70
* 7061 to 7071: -5.75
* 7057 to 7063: -5.74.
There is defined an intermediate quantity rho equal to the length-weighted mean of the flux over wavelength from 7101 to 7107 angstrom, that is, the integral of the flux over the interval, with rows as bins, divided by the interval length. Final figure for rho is 162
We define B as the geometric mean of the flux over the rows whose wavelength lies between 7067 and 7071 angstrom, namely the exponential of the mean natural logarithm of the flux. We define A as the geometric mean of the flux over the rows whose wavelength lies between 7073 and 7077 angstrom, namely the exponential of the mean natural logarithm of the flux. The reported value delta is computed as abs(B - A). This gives 7.8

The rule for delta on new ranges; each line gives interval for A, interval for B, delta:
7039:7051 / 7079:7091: 1.3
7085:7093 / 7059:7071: 2.7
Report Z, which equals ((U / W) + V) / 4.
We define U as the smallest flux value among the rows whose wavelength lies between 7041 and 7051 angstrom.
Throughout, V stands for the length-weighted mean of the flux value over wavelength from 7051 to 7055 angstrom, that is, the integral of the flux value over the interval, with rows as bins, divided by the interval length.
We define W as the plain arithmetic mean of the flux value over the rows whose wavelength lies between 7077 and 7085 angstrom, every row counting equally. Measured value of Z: 47.1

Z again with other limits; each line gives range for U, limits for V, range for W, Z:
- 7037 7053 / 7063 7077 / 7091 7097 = 44.9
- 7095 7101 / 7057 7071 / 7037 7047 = 45.3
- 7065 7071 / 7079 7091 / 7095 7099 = 46.1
